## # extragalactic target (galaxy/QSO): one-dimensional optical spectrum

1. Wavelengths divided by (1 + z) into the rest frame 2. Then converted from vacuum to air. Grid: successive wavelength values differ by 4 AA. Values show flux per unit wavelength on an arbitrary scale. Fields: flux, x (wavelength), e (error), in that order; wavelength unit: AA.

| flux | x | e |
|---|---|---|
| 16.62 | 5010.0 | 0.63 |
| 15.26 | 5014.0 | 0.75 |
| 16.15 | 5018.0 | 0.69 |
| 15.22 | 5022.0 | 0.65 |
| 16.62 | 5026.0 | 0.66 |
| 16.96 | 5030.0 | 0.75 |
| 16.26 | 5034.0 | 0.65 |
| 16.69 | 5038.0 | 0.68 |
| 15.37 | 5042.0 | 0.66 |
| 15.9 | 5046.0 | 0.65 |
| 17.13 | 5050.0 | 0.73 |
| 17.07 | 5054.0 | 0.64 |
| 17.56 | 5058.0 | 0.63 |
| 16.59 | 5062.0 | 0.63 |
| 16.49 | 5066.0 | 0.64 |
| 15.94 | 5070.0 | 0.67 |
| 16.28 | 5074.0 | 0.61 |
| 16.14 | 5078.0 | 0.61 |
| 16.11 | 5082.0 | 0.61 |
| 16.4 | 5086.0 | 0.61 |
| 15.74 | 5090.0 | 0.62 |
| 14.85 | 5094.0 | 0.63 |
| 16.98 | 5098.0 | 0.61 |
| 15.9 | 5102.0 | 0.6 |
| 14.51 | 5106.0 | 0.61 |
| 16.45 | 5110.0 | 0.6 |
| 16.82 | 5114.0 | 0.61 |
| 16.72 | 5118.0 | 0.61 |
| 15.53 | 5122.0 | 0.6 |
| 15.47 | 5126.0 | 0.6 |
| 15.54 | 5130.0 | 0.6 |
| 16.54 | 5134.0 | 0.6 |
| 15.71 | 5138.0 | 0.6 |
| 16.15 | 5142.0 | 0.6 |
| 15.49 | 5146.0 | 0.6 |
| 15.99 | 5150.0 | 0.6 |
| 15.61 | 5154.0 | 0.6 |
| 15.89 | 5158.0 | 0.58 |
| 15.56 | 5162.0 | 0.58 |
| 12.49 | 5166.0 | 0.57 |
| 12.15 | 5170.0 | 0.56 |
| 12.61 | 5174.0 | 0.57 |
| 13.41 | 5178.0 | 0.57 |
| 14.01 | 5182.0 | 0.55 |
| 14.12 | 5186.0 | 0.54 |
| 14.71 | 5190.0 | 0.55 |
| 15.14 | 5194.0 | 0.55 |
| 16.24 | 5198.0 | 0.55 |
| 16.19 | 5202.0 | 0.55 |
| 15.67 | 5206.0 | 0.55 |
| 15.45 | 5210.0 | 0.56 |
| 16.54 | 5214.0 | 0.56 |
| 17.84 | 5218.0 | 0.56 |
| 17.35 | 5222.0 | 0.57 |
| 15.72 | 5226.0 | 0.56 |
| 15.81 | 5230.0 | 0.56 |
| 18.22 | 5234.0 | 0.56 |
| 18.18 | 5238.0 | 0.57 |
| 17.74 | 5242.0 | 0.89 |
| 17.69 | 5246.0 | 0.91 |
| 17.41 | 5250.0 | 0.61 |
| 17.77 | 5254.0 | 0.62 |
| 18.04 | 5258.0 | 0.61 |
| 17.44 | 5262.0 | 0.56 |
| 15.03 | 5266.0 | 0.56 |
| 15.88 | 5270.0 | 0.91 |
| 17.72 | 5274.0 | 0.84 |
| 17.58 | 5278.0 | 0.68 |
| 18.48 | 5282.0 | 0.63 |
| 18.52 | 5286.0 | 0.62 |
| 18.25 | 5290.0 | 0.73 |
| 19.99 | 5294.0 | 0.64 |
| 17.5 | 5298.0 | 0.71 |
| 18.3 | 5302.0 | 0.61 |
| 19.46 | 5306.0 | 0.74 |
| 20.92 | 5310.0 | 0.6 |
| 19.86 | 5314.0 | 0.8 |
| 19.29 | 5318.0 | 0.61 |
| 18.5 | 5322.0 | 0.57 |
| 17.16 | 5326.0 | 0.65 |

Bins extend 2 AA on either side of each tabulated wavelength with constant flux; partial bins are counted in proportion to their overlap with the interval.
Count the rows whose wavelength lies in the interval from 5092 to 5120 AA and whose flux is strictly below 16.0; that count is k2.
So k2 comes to 3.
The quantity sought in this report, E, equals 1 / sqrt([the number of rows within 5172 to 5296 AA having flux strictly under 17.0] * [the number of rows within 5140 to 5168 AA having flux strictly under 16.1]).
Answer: 0.11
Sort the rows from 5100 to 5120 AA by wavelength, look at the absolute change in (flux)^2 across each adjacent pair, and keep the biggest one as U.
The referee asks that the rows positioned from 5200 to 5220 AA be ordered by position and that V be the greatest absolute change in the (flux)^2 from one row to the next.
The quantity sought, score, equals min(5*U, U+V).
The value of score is 105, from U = 60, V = 45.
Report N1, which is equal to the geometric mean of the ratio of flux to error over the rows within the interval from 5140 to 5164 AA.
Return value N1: 26.6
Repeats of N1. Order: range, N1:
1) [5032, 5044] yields 24.3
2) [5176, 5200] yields 26.4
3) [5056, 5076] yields 26.1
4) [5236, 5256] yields 25.2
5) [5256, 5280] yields 24.8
